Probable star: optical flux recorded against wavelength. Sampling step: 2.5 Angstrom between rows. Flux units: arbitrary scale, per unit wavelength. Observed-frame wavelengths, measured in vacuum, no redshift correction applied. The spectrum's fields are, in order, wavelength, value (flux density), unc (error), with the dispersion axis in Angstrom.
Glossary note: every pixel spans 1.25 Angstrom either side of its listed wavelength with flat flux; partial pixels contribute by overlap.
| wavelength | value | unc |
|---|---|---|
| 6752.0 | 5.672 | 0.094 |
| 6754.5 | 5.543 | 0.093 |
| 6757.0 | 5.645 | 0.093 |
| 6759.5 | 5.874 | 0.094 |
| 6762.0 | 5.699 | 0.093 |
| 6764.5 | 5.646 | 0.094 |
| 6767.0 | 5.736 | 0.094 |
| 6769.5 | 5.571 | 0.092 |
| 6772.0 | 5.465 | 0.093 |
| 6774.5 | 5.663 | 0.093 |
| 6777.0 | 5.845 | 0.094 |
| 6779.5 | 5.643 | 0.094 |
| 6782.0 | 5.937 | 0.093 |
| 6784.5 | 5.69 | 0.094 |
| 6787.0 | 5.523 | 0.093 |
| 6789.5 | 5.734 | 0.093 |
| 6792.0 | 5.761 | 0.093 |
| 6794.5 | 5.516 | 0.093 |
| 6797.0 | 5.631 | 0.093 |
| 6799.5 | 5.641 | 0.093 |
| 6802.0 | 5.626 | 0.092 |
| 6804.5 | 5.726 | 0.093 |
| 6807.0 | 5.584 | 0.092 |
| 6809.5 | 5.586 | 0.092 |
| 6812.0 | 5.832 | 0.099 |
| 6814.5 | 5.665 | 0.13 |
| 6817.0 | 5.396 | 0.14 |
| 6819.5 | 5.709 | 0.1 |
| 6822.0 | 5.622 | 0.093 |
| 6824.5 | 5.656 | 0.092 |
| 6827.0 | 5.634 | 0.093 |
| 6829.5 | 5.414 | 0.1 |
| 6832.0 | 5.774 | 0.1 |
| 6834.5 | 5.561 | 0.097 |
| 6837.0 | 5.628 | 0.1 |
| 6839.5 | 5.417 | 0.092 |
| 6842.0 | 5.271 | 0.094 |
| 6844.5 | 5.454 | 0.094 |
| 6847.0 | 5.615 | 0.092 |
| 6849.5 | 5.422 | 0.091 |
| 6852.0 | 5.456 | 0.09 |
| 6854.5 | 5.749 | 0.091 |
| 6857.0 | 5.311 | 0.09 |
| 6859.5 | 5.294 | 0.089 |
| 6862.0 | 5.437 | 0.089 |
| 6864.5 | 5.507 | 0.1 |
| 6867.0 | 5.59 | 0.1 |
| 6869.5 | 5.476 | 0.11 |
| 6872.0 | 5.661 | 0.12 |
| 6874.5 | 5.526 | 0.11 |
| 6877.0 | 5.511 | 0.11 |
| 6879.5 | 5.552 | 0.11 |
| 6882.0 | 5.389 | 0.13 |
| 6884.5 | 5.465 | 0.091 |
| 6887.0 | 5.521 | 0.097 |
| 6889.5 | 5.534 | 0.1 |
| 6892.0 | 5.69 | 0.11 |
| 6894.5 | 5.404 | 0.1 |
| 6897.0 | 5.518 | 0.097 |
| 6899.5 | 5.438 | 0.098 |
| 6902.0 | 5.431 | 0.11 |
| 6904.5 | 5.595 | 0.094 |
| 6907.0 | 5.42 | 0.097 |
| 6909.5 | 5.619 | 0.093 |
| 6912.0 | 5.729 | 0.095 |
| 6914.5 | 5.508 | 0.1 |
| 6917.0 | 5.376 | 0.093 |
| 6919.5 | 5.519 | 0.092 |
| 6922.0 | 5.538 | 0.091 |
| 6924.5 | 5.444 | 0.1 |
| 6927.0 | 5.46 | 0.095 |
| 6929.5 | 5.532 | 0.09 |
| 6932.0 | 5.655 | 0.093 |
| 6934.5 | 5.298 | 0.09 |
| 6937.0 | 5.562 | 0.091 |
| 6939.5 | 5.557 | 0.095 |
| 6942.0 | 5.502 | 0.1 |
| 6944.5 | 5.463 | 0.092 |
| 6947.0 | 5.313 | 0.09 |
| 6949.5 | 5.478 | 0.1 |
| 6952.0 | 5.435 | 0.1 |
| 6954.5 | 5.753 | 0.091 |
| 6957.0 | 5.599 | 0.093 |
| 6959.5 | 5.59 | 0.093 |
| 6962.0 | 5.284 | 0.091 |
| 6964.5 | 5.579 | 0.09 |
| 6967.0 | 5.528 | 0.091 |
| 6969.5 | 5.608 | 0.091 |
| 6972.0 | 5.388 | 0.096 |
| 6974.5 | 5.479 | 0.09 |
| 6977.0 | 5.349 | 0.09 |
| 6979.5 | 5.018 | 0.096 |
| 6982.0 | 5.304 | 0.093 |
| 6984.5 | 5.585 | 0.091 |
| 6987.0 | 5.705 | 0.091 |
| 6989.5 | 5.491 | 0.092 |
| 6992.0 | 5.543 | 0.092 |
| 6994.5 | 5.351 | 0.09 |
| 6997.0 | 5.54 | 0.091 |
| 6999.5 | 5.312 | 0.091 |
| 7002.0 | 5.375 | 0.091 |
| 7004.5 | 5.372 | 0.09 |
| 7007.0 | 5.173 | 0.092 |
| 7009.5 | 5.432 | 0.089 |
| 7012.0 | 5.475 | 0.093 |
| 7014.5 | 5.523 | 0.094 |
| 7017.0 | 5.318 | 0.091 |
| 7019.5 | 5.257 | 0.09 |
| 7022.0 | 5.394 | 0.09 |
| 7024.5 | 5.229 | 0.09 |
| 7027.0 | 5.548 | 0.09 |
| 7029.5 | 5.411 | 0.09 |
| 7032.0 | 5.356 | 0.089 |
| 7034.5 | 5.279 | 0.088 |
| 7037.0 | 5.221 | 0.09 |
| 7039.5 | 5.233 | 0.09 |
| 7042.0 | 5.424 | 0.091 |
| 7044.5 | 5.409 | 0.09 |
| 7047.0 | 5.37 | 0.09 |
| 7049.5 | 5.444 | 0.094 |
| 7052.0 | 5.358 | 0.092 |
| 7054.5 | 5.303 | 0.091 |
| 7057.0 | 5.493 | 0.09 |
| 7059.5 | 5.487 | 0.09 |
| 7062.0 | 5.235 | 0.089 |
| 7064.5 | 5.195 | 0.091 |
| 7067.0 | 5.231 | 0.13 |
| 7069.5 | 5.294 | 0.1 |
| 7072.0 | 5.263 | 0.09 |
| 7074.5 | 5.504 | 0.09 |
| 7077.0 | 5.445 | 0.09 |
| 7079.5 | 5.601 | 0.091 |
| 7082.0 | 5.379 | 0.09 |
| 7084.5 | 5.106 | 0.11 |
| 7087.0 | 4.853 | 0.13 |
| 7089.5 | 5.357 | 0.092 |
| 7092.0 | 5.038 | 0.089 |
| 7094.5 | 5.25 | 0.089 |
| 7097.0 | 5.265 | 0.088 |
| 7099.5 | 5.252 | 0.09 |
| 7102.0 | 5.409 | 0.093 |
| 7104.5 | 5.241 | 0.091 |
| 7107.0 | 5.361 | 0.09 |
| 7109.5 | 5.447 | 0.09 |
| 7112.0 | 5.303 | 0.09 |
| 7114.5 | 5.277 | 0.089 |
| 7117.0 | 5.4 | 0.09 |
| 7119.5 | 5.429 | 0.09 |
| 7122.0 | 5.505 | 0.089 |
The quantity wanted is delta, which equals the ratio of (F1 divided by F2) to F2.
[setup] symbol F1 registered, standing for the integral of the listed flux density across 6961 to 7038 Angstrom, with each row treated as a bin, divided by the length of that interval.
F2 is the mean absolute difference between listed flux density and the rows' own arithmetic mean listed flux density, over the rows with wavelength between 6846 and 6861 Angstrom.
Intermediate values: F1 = 5.40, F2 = 0.14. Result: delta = 282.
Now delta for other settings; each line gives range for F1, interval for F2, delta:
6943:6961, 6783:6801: 1014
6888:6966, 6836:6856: 371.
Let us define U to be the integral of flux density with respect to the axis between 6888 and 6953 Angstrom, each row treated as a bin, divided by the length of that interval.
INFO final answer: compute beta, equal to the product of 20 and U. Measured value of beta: 110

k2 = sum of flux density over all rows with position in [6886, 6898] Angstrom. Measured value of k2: 27.7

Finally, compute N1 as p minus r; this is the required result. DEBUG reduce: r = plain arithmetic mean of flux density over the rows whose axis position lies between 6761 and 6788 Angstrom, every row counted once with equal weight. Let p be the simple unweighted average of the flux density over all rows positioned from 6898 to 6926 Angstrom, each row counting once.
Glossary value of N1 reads -0.16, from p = 5.511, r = 5.67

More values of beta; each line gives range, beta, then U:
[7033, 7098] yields 106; 5.31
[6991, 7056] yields 107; 5.37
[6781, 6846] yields 112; 5.61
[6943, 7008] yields 109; 5.45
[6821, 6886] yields 110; 5.51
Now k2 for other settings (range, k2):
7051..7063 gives 26.9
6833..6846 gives 27.3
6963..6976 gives 27.6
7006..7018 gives 26.9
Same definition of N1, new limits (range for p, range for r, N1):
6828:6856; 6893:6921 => 0.02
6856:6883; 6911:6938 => -0.03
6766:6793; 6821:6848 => 0.14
